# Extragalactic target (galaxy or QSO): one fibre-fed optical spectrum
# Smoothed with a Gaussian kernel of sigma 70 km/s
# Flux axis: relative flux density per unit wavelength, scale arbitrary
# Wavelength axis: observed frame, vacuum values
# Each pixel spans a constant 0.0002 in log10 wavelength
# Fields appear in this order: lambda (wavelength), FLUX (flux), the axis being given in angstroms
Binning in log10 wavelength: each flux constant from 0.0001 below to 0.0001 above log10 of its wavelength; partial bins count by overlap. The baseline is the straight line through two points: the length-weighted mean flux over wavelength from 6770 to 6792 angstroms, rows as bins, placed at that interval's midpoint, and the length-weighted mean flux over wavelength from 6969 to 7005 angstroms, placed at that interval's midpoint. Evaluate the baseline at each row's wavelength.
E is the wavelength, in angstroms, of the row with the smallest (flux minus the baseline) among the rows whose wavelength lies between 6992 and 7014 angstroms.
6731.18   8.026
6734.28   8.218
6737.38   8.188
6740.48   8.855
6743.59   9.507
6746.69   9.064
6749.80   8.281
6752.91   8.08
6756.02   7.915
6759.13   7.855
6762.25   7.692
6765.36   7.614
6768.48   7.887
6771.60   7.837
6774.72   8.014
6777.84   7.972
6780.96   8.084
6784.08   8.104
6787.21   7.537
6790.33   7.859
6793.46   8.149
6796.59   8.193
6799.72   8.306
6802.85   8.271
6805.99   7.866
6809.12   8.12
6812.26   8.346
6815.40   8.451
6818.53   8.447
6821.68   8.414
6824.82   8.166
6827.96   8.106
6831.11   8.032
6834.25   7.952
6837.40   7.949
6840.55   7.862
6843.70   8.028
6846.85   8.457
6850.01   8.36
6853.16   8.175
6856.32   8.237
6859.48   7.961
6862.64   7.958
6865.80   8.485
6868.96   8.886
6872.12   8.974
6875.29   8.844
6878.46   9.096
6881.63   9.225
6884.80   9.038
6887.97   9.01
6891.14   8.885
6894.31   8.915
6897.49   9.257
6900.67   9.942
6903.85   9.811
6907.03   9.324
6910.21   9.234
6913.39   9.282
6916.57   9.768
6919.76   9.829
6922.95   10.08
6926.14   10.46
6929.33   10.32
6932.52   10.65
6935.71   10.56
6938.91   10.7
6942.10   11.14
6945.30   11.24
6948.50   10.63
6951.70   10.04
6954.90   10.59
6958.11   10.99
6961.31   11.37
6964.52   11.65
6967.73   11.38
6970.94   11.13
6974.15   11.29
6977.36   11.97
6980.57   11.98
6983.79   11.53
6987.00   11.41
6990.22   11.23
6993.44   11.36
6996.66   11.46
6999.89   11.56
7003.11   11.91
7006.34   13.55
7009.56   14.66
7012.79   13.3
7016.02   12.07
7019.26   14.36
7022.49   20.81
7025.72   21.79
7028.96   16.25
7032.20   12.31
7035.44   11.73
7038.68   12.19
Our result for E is 6993.44 angstroms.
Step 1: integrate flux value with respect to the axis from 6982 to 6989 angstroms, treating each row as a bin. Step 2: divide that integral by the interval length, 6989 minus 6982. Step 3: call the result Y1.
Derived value 11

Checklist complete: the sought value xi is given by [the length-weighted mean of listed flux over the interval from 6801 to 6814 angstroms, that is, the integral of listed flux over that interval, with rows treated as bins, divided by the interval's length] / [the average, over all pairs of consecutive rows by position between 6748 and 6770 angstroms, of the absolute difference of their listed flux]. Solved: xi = 52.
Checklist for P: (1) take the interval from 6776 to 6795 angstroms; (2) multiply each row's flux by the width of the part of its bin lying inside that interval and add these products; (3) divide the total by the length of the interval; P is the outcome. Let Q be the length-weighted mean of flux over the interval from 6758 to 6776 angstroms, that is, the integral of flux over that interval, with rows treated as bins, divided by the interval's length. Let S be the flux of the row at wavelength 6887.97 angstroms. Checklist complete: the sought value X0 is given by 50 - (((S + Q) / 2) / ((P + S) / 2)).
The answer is 49.0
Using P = 8.0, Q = 7.8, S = 9.01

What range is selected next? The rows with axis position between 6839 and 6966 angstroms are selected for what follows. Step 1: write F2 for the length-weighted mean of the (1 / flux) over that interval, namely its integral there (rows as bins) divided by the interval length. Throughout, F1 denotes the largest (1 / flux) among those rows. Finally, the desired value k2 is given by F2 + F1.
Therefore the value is 0.23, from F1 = 0.127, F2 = 0.11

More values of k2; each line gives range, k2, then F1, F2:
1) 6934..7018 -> 0.19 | 0.100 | 0.09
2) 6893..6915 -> 0.22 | 0.112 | 0.11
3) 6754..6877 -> 0.26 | 0.133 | 0.12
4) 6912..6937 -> 0.21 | 0.108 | 0.10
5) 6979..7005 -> 0.18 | 0.089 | 0.09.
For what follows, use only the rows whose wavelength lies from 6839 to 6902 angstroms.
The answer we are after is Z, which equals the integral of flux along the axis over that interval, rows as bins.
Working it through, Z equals 547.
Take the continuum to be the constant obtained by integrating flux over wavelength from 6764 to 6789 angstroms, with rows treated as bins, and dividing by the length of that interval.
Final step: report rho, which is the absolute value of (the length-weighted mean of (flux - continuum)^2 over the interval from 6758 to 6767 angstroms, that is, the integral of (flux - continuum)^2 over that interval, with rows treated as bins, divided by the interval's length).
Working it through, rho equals 0.0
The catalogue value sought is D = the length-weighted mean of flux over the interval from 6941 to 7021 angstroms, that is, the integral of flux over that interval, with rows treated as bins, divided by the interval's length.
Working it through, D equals 11.8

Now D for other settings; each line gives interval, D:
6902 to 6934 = 9.9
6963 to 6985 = 11.6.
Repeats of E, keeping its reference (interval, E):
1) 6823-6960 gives 6862.64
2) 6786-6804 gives 6787.21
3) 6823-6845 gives 6840.55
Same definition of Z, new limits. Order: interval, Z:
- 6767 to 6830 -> 511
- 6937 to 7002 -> 730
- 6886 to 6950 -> 637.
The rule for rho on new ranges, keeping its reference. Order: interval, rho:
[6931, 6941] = 7.7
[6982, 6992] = 12.4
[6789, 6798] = 0.1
